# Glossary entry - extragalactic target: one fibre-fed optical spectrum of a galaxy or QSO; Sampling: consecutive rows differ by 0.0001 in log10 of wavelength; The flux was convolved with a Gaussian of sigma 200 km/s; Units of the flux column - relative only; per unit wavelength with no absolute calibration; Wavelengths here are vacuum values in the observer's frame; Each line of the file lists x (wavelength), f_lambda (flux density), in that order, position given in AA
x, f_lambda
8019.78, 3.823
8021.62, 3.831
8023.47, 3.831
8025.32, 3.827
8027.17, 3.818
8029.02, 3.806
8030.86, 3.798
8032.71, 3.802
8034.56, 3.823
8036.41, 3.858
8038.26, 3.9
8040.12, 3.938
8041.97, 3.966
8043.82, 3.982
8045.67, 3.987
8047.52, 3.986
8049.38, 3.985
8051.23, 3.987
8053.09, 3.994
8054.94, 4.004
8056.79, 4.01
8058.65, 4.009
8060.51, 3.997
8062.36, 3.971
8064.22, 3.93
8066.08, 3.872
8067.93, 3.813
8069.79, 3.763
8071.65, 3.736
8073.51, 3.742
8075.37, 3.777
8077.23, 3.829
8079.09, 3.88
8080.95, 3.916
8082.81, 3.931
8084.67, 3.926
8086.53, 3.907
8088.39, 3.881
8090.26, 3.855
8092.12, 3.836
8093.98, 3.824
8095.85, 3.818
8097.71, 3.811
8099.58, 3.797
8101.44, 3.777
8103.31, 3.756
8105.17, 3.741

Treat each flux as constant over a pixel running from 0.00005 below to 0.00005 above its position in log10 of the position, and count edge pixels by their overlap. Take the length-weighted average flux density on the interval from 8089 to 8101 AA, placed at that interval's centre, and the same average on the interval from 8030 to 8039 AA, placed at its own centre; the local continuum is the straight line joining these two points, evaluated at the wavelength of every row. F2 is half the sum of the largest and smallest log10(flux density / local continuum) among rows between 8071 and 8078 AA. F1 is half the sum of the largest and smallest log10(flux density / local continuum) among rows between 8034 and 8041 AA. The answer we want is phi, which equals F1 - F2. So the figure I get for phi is 0.010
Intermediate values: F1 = 0.005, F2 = -0.005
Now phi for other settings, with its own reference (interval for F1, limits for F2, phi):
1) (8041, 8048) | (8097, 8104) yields 0.020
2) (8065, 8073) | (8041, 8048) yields -0.019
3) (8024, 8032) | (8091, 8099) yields -0.003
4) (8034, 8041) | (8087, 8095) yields 0.002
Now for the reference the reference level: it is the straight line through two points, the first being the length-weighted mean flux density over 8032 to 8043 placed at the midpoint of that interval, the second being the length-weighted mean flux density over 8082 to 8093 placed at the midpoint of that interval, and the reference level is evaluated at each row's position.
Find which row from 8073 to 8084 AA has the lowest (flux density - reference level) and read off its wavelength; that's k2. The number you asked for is 8073.51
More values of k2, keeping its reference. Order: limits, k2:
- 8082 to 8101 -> 8099.58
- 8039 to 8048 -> 8040.12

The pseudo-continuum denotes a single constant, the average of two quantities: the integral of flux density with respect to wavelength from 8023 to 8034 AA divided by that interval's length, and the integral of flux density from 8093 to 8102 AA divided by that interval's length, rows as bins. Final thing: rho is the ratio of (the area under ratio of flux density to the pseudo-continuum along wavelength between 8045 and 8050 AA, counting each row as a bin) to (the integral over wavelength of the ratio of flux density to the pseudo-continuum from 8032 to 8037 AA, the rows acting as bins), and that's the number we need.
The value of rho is 1.04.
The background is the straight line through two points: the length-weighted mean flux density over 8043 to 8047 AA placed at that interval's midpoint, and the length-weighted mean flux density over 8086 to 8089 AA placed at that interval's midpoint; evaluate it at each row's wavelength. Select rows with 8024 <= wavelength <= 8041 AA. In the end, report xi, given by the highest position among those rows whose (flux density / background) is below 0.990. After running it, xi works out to 8040.12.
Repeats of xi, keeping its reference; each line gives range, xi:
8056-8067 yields 8066.08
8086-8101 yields 8099.58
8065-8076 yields 8075.37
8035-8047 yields 8040.12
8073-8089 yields 8077.23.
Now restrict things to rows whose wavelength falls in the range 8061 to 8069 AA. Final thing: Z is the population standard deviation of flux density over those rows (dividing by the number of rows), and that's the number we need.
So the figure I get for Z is 0.060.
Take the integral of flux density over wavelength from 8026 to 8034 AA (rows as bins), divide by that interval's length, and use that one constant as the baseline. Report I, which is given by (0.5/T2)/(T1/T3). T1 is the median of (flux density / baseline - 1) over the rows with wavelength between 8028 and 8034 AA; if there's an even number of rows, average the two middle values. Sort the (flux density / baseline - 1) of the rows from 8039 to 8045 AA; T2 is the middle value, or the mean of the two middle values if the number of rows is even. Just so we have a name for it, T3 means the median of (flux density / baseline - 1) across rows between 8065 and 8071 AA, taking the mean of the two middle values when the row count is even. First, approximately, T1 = 0.00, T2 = 0.041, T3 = 0.00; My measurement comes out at -5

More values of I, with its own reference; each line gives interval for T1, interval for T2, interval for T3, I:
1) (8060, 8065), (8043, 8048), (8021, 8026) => 1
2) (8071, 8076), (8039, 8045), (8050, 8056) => -33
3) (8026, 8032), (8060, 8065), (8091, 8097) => -46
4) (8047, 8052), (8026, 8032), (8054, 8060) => -582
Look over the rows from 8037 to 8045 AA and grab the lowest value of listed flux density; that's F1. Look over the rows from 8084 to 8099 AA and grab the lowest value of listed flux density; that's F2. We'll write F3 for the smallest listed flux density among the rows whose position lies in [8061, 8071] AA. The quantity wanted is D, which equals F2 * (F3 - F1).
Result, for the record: -0.52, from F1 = 3.9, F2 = 3.811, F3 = 3.763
